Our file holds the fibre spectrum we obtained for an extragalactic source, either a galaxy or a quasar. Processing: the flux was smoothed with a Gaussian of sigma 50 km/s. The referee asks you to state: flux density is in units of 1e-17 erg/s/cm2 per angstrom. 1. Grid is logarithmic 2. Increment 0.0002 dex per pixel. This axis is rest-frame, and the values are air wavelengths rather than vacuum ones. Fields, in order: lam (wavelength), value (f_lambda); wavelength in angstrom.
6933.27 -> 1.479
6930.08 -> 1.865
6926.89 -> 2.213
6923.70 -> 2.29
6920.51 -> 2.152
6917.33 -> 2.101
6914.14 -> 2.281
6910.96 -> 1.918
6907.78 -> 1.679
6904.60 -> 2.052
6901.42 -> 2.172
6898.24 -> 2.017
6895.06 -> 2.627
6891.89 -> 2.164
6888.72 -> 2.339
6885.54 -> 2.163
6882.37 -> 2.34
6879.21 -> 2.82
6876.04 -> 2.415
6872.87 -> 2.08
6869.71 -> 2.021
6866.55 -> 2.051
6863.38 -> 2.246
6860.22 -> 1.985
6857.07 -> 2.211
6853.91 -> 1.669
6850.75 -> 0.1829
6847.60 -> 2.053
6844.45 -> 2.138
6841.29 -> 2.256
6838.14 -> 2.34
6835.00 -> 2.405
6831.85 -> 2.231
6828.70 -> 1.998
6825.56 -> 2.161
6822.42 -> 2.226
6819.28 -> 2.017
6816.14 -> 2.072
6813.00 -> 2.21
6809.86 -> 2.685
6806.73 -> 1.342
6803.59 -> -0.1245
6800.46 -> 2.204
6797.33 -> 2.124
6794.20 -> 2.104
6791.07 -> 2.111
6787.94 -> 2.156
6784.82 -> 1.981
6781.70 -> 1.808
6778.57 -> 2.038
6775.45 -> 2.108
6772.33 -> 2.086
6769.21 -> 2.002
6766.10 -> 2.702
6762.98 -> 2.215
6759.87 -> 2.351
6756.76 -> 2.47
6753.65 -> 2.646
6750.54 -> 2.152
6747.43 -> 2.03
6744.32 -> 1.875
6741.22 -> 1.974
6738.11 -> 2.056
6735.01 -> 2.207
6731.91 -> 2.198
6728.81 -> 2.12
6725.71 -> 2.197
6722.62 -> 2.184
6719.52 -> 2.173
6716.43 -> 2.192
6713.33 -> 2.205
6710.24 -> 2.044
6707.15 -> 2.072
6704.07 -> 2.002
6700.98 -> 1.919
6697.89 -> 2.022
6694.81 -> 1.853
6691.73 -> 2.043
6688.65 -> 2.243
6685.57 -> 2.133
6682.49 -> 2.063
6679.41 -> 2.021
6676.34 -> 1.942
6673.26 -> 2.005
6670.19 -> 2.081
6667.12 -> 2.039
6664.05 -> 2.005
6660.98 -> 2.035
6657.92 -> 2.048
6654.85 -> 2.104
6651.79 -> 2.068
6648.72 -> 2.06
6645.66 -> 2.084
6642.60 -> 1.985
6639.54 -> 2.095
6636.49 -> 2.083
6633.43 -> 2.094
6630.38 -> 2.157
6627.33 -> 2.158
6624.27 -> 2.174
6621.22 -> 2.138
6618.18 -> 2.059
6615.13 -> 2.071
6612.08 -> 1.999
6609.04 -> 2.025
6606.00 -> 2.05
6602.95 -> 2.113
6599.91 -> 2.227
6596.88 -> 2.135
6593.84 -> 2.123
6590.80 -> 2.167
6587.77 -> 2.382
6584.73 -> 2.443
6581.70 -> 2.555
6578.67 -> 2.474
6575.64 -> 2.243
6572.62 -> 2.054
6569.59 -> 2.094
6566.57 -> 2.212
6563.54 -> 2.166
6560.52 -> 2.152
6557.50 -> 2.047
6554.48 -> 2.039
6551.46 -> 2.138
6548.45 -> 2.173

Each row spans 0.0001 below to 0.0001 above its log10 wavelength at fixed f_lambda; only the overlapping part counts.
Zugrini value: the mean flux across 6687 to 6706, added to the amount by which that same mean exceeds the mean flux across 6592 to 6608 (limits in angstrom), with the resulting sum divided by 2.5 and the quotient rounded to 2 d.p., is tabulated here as 0.76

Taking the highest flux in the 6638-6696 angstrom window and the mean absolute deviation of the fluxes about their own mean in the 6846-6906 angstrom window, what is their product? 0.63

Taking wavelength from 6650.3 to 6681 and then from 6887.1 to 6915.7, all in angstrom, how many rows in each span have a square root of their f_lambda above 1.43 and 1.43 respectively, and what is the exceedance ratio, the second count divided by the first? 1.5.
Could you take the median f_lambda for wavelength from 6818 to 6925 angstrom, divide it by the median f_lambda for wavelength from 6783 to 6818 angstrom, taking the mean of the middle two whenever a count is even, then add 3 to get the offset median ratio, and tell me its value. 4.02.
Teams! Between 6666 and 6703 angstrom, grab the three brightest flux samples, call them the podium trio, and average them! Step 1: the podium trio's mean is 2.15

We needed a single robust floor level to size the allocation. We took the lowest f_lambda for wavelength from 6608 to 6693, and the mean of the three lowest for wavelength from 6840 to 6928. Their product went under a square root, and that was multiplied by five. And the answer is 7.6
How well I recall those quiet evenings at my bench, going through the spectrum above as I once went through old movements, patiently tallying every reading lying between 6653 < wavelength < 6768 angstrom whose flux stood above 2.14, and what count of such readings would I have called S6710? 14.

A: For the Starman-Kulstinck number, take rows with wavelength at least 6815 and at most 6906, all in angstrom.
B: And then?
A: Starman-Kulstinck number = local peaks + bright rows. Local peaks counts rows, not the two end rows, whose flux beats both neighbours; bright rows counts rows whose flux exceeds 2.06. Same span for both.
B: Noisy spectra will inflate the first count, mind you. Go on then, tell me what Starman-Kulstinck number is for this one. 27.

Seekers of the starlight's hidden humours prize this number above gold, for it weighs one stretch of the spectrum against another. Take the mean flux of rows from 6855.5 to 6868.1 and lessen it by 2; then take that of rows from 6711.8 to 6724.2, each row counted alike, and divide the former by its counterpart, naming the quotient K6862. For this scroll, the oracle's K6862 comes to 0.056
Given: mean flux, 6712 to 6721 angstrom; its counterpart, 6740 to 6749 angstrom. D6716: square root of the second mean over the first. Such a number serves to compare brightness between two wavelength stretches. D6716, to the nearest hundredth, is 0.95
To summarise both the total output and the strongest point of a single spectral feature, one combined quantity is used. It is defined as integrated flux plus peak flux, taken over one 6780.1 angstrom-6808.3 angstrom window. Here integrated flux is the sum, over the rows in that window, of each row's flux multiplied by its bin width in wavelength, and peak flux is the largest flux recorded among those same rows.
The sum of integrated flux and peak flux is 51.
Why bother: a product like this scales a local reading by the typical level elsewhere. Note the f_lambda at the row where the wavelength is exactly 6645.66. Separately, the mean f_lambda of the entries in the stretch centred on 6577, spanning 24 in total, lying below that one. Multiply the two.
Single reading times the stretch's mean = 4.8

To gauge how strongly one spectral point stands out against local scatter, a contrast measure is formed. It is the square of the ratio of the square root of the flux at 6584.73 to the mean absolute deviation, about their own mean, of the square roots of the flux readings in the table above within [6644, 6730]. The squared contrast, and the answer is 4414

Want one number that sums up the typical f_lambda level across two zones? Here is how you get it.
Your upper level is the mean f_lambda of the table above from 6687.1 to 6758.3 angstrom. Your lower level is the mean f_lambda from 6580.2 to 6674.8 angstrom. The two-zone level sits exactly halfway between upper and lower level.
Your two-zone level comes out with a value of 2.12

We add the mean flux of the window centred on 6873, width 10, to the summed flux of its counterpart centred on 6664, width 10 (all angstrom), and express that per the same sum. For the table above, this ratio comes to 1.36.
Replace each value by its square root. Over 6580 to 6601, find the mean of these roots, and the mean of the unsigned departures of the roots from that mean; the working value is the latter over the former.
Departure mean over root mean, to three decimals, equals 0.032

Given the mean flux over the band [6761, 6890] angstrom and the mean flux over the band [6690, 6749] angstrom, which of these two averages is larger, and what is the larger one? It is 2.07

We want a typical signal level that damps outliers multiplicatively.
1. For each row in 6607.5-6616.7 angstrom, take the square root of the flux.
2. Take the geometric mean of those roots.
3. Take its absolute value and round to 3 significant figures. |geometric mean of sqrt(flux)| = 1.43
